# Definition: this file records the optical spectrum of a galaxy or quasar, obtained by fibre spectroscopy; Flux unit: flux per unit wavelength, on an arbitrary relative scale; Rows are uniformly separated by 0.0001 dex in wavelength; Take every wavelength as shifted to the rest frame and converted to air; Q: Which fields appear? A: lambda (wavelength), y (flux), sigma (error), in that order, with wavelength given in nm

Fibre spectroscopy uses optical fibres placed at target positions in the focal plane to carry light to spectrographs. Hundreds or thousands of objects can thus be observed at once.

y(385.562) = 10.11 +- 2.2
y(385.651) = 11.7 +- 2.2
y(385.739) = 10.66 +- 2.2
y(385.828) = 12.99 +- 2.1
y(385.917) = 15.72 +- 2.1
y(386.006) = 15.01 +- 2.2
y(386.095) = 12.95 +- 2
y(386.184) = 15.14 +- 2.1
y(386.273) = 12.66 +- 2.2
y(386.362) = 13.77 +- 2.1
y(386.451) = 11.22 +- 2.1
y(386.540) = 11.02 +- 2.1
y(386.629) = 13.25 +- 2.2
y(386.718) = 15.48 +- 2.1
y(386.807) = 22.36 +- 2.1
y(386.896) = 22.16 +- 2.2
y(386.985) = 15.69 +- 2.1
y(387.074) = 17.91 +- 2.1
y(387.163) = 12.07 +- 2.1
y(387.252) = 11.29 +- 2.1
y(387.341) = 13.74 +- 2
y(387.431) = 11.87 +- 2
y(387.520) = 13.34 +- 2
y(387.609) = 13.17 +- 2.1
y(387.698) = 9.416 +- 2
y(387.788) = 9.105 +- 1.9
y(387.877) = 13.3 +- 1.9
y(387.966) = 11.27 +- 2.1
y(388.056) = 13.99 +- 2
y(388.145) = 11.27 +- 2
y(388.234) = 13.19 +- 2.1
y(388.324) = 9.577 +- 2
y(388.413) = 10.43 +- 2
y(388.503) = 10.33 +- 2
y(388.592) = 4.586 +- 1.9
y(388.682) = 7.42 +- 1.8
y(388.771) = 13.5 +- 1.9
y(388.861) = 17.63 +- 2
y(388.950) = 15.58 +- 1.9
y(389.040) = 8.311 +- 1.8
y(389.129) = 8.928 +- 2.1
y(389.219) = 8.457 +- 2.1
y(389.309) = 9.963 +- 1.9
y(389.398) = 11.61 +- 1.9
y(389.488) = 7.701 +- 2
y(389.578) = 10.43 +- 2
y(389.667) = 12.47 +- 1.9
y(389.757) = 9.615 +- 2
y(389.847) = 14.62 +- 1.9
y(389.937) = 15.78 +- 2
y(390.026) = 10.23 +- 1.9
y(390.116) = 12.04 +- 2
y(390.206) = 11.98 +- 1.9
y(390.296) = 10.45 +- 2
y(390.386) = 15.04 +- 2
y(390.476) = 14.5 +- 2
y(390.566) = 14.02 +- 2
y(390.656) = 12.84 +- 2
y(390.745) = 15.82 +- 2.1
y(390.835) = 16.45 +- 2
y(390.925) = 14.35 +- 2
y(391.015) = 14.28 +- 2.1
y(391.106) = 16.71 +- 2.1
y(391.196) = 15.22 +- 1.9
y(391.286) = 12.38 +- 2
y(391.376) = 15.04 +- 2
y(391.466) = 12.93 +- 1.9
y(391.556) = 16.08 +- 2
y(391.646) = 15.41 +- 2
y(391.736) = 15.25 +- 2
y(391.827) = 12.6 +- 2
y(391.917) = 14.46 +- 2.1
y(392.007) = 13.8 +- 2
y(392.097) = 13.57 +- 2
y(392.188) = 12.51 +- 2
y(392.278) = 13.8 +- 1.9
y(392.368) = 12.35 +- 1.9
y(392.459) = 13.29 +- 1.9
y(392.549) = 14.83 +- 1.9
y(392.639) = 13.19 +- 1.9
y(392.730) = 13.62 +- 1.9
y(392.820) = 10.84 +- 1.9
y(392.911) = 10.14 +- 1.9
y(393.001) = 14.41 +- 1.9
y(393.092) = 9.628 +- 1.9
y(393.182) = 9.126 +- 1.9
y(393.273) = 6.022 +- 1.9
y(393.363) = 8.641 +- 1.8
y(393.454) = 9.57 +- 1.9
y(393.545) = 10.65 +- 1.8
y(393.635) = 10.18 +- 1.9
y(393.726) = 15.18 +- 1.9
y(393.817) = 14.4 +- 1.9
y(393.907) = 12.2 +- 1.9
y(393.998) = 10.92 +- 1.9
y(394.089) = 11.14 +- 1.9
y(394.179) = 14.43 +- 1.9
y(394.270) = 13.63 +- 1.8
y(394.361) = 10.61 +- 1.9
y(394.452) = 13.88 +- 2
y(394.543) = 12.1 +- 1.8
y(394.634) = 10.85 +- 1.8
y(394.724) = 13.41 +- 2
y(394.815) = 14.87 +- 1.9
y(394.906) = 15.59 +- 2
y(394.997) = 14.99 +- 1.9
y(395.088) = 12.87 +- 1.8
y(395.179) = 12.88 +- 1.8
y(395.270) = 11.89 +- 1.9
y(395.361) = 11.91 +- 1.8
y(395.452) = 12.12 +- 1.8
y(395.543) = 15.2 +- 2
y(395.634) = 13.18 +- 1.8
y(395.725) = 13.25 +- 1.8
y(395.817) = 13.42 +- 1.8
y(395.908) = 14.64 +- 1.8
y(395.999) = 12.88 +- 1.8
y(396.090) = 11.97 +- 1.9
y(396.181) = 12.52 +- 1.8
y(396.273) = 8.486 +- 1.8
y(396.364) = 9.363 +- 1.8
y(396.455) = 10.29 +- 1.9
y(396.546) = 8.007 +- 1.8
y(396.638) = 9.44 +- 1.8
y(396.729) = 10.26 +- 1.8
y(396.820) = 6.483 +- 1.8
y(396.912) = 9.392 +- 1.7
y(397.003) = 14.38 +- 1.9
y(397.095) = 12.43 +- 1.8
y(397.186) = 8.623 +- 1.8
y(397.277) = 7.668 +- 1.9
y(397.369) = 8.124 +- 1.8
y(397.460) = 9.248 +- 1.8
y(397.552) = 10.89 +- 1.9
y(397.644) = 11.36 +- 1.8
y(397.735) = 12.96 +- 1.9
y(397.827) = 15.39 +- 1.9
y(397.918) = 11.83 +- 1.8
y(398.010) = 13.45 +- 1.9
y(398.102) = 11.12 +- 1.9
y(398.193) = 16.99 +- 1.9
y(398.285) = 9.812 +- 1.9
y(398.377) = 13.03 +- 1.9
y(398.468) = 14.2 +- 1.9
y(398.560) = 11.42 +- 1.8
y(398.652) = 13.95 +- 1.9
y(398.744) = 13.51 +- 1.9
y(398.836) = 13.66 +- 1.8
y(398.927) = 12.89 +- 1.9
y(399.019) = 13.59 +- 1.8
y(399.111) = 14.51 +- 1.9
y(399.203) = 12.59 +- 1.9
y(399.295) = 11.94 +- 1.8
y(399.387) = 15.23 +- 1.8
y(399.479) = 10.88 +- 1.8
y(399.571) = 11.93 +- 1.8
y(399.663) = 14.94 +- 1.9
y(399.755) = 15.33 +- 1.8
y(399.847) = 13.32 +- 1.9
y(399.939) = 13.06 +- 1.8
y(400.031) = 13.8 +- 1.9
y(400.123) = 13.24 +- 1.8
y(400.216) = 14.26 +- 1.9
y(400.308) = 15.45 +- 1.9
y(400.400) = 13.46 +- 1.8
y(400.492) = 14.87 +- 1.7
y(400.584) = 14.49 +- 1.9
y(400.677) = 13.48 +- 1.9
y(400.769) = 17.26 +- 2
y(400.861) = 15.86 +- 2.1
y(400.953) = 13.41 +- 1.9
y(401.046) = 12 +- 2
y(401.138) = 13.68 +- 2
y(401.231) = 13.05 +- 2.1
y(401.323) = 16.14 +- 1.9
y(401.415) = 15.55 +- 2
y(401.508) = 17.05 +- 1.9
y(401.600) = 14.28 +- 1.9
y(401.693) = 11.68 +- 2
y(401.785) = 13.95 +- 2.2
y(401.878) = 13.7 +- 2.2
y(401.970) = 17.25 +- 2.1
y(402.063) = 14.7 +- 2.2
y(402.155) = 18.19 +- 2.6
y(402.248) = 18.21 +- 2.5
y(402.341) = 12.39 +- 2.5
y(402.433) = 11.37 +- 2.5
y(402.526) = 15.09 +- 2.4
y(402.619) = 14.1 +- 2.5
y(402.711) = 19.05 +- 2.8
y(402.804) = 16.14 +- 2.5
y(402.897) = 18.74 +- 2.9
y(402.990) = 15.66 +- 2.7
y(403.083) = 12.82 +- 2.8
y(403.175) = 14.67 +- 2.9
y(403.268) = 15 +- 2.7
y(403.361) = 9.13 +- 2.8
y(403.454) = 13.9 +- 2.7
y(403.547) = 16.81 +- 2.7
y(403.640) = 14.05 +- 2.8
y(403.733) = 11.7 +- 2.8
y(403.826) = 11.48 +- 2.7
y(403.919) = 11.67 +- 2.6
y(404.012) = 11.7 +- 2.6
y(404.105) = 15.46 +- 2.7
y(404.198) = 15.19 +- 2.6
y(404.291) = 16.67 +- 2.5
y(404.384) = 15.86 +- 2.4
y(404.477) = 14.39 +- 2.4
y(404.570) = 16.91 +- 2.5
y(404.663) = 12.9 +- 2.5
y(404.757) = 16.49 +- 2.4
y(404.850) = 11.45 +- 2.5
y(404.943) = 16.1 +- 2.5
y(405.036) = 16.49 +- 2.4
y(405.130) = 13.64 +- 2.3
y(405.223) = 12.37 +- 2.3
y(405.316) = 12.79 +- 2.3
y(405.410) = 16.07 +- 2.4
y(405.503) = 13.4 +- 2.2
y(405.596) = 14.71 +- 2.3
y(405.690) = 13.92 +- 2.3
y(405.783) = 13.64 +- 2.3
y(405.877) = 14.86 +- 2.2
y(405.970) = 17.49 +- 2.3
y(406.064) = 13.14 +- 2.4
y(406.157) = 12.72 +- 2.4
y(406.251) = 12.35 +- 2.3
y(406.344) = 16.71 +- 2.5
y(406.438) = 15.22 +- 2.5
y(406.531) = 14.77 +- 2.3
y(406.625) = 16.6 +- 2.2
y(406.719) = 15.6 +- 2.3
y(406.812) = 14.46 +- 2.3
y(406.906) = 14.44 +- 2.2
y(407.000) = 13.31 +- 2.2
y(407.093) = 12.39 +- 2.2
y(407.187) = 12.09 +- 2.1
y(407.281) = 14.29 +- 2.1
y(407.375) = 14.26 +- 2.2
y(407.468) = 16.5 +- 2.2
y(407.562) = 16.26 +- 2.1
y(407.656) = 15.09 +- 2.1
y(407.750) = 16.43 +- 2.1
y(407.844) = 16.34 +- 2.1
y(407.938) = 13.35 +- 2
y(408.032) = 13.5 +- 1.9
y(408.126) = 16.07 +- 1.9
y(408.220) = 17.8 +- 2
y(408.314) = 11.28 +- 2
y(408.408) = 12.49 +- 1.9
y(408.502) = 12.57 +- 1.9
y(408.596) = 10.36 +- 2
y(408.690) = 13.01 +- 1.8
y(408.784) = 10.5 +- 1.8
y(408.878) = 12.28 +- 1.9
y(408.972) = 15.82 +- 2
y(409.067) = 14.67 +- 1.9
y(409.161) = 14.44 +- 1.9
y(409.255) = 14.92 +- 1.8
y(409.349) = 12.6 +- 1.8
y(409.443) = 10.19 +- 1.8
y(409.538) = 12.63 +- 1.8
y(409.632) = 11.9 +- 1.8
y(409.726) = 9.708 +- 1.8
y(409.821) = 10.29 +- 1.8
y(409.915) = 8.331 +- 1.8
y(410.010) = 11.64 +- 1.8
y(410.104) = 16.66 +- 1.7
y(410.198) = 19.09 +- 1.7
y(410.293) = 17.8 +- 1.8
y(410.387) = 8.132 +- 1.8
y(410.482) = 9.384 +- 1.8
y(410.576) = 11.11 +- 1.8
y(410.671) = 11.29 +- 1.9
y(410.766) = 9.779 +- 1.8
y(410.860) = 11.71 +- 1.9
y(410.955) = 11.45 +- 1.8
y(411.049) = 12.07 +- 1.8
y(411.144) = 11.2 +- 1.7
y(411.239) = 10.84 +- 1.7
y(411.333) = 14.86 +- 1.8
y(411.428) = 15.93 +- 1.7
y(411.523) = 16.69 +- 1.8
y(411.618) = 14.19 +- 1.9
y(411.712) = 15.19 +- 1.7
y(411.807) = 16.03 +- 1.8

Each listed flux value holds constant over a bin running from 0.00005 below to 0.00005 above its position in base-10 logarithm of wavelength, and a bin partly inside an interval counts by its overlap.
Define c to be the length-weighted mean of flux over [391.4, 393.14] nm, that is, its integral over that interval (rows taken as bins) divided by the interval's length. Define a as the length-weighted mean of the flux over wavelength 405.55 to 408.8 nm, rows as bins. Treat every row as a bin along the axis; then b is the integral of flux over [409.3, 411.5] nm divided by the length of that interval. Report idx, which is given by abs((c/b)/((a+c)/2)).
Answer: 0.079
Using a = 14.3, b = 12.2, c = 13.3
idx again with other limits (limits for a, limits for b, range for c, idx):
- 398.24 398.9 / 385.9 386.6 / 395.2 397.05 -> 0.071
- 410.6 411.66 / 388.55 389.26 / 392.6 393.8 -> 0.087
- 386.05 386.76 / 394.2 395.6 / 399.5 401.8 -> 0.079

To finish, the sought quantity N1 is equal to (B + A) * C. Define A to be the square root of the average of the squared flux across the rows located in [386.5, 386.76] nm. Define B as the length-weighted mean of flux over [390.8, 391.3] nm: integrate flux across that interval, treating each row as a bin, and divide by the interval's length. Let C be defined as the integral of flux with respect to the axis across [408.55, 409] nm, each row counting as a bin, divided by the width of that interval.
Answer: 348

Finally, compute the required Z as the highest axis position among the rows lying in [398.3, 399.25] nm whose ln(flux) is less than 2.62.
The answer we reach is 399.203 nm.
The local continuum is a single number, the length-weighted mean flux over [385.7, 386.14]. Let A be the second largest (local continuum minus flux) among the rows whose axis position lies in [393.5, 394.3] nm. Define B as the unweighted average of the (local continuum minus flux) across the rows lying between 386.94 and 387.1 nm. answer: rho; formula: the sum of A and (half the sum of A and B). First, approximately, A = 2.8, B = -3.3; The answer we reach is 2.6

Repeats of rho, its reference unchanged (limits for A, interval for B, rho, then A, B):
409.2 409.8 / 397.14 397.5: 7.5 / 3.3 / 5.1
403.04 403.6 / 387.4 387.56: 1.4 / 0.7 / 0.9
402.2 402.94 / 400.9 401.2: 1.9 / 1.1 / 0.5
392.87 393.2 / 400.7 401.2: 5.3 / 3.9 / -1.0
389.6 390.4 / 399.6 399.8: 4.1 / 3.3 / -1.7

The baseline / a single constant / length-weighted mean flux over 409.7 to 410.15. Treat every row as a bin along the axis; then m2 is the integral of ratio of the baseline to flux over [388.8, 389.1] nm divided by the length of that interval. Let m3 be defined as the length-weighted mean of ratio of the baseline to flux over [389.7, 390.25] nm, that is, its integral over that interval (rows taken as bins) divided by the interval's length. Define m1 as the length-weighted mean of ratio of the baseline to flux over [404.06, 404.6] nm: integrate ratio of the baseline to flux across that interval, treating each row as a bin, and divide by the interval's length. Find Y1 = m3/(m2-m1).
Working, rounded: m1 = 0.73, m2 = 0.93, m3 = 0.95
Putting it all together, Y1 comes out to 5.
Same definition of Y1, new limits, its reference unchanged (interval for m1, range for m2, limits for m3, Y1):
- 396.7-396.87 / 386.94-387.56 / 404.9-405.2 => -1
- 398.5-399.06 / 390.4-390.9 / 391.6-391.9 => -9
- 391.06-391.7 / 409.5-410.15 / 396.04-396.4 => 4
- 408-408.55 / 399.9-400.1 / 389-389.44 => 94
